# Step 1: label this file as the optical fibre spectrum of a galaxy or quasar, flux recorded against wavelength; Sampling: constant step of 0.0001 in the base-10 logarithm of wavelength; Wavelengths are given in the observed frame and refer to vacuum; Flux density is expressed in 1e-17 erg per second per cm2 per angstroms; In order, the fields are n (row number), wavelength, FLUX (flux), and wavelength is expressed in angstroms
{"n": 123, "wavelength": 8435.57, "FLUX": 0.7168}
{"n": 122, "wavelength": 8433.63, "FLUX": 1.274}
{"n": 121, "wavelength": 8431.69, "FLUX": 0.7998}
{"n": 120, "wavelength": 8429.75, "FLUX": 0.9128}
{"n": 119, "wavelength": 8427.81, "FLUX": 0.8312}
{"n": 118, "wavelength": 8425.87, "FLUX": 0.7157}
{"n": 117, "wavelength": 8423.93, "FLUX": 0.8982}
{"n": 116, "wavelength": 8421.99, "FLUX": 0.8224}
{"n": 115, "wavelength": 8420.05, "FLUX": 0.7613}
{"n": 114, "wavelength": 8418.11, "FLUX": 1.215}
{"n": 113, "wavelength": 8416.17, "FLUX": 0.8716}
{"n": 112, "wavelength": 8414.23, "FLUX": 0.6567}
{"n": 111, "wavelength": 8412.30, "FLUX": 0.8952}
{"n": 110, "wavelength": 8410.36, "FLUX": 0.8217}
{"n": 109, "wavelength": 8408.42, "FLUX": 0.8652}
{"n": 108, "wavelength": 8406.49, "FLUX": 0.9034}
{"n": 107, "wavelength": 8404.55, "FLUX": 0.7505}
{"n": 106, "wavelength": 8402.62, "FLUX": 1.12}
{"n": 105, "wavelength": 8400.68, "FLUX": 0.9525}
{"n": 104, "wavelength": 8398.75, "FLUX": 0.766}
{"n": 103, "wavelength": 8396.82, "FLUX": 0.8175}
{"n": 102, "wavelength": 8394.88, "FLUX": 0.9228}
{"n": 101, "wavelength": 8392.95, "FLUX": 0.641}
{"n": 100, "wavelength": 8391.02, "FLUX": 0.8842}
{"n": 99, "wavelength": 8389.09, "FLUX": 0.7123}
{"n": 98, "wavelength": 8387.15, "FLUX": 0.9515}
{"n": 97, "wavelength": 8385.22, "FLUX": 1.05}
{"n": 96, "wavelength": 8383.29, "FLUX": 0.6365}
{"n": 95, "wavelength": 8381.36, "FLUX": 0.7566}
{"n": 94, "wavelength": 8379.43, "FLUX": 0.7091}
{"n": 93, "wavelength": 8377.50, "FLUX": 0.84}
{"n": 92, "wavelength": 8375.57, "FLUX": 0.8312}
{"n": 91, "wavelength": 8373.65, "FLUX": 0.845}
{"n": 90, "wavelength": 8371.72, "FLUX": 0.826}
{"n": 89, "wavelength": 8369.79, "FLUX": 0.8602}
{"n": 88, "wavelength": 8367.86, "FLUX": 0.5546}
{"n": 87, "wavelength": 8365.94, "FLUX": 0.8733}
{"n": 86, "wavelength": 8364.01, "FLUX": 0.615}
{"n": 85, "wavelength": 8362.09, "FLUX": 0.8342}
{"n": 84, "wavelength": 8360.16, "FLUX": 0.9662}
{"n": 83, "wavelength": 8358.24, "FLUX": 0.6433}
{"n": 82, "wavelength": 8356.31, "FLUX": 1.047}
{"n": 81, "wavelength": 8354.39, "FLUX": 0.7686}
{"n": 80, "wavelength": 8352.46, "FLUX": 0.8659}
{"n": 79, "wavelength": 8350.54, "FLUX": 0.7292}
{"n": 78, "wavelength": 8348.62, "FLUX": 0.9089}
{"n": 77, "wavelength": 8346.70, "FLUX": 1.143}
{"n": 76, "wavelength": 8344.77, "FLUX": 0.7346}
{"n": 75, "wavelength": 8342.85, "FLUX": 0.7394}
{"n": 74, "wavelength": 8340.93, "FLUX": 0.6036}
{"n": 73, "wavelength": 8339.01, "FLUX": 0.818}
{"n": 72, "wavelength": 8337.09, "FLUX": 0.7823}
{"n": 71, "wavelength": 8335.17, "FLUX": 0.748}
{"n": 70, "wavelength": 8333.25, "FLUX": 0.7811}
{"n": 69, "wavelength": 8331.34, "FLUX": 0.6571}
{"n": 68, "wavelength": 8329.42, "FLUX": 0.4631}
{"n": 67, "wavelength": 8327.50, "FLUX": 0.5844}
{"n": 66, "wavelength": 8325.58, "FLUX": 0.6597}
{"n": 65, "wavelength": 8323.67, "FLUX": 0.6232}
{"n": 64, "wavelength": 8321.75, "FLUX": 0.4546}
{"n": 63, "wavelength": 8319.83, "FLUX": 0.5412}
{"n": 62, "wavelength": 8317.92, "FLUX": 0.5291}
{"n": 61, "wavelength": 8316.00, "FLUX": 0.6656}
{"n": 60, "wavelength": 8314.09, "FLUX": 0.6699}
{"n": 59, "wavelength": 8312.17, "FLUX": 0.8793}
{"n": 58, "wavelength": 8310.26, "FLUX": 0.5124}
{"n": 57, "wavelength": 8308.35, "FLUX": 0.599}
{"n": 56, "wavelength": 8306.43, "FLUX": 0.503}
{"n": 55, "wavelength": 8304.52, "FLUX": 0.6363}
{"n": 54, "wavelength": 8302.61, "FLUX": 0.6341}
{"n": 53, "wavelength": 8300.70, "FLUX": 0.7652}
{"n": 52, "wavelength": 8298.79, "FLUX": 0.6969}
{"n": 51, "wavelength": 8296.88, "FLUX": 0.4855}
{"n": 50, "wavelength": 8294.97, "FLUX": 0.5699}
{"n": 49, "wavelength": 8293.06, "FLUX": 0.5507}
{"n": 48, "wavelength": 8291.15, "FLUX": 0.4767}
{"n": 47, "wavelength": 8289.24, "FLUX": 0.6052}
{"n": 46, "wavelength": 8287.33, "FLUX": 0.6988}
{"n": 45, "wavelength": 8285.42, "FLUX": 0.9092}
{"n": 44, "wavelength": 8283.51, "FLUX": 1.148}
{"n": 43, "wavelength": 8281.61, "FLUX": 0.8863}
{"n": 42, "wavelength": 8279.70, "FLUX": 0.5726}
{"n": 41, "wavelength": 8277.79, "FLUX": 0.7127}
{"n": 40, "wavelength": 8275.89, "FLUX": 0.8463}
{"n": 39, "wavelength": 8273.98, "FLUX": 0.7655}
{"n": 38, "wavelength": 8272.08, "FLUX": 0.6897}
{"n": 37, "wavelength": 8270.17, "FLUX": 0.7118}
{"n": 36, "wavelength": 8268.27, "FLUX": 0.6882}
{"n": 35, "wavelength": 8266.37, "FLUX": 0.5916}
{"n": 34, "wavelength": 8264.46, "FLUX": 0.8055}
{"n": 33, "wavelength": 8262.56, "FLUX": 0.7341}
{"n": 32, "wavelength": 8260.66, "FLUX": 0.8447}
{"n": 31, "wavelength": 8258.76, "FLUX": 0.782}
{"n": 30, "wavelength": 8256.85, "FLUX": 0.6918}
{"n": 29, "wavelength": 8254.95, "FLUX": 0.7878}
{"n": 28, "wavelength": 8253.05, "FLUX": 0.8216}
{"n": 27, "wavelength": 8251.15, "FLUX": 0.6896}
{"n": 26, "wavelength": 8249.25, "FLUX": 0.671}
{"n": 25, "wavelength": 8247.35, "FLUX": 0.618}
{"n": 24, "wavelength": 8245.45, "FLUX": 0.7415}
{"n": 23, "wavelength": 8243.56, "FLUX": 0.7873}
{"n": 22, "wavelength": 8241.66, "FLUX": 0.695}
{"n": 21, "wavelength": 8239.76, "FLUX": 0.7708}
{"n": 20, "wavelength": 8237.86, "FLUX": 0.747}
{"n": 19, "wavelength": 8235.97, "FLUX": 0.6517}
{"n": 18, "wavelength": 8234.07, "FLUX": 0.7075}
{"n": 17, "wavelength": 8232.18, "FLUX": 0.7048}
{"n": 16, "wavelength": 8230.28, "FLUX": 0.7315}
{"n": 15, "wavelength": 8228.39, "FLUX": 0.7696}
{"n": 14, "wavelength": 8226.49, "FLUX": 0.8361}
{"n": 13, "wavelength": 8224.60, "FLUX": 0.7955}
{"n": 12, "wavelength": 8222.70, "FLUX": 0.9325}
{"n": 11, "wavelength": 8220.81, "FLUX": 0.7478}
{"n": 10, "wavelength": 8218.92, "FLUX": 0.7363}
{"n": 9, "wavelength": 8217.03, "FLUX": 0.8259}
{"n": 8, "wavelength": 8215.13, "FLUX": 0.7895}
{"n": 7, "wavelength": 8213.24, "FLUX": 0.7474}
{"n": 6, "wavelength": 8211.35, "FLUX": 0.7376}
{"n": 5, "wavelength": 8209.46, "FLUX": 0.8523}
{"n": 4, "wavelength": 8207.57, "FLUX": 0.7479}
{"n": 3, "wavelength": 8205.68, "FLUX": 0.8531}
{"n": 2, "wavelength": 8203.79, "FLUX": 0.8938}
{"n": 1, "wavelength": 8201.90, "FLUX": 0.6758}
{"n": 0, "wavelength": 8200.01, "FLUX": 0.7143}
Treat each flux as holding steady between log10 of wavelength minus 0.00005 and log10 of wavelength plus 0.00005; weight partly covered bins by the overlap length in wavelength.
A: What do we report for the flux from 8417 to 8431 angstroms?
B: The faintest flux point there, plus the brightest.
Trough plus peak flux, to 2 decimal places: 1.93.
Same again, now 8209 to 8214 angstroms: 1.59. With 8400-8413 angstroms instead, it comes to 1.87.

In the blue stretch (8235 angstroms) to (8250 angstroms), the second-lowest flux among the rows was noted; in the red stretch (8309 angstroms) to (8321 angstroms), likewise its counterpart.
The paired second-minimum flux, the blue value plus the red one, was 1.18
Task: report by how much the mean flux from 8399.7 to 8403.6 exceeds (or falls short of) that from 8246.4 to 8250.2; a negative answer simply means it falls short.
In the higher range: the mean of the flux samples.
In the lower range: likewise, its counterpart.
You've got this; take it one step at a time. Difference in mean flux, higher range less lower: 0.39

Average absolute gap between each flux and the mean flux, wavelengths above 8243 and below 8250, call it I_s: 0.060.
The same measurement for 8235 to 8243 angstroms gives 0.043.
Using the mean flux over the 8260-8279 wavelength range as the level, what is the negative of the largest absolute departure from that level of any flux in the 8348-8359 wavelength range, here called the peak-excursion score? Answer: -0.31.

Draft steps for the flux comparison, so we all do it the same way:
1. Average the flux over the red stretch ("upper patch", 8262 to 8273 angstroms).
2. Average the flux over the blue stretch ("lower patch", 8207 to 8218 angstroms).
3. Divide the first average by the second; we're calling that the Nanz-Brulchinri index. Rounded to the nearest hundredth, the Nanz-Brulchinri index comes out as 0.90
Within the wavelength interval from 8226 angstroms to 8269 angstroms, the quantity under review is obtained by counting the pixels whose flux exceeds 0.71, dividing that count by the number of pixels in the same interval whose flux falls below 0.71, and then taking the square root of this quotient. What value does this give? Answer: 1.1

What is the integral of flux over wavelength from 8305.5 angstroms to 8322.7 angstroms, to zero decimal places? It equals 10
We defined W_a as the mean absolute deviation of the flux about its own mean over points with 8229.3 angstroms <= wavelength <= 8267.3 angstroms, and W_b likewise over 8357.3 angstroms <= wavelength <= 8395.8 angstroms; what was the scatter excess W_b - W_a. 0.06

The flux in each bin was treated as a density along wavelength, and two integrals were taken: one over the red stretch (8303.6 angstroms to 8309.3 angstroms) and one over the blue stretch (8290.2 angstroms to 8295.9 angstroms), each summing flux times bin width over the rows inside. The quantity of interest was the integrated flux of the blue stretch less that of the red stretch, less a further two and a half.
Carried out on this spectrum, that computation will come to -2.8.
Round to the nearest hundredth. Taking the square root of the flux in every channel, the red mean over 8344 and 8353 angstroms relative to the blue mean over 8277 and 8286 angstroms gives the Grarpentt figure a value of 1.02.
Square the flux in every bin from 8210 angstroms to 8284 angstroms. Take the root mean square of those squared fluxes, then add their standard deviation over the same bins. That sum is 0.77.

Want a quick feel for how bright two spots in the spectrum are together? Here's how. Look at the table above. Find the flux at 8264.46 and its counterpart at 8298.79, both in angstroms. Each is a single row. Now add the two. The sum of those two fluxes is 1.50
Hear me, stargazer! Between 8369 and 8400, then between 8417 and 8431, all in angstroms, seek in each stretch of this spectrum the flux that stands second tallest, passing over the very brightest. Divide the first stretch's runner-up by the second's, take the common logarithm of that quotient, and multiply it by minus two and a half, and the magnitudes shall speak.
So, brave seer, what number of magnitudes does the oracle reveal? 0.0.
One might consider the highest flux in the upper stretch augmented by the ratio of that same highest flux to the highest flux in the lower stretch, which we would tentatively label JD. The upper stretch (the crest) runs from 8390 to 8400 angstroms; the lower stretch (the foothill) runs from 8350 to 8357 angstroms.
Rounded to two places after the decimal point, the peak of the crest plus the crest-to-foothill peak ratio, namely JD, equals 1.80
